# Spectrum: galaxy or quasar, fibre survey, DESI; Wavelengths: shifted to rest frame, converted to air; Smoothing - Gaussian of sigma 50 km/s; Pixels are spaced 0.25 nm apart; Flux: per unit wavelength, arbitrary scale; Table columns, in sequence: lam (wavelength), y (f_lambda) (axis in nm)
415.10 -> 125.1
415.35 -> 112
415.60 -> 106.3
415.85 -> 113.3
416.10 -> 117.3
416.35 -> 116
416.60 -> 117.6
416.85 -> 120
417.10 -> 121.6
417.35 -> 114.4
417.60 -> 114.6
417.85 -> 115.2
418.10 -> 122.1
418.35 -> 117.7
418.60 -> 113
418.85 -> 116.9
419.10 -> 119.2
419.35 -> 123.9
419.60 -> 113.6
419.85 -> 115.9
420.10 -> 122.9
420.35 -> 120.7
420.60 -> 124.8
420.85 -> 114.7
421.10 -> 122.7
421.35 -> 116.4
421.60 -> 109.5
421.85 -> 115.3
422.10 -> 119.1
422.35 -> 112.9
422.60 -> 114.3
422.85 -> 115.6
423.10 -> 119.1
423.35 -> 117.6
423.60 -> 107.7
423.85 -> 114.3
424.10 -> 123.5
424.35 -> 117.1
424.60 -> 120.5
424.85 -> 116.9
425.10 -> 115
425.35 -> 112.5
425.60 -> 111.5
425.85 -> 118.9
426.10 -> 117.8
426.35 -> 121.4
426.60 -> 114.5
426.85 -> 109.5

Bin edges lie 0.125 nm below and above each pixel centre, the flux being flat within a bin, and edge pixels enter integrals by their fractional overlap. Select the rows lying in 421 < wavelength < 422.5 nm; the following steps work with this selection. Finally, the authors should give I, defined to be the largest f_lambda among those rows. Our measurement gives 122.7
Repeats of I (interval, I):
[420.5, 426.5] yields 124.8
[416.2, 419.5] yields 123.9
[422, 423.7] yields 119.1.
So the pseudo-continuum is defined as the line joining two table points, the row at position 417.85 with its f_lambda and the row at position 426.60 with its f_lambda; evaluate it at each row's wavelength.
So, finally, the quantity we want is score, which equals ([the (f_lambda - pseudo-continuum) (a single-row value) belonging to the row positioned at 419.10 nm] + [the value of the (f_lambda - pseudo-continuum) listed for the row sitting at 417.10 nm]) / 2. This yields 5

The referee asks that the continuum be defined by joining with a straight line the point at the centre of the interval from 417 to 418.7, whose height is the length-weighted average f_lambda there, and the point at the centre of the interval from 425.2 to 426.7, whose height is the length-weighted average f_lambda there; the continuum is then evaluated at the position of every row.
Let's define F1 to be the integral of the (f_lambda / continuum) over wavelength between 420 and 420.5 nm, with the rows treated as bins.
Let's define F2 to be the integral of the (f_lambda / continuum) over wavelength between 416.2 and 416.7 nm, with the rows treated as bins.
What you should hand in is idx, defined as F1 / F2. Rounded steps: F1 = 0.522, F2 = 0.499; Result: 1.05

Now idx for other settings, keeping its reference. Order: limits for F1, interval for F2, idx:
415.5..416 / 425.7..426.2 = 0.93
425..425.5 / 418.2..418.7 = 0.99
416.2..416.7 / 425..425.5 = 1.02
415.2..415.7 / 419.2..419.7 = 0.92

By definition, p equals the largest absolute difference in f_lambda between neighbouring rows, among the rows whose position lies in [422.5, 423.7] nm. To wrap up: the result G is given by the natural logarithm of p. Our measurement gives 2.29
